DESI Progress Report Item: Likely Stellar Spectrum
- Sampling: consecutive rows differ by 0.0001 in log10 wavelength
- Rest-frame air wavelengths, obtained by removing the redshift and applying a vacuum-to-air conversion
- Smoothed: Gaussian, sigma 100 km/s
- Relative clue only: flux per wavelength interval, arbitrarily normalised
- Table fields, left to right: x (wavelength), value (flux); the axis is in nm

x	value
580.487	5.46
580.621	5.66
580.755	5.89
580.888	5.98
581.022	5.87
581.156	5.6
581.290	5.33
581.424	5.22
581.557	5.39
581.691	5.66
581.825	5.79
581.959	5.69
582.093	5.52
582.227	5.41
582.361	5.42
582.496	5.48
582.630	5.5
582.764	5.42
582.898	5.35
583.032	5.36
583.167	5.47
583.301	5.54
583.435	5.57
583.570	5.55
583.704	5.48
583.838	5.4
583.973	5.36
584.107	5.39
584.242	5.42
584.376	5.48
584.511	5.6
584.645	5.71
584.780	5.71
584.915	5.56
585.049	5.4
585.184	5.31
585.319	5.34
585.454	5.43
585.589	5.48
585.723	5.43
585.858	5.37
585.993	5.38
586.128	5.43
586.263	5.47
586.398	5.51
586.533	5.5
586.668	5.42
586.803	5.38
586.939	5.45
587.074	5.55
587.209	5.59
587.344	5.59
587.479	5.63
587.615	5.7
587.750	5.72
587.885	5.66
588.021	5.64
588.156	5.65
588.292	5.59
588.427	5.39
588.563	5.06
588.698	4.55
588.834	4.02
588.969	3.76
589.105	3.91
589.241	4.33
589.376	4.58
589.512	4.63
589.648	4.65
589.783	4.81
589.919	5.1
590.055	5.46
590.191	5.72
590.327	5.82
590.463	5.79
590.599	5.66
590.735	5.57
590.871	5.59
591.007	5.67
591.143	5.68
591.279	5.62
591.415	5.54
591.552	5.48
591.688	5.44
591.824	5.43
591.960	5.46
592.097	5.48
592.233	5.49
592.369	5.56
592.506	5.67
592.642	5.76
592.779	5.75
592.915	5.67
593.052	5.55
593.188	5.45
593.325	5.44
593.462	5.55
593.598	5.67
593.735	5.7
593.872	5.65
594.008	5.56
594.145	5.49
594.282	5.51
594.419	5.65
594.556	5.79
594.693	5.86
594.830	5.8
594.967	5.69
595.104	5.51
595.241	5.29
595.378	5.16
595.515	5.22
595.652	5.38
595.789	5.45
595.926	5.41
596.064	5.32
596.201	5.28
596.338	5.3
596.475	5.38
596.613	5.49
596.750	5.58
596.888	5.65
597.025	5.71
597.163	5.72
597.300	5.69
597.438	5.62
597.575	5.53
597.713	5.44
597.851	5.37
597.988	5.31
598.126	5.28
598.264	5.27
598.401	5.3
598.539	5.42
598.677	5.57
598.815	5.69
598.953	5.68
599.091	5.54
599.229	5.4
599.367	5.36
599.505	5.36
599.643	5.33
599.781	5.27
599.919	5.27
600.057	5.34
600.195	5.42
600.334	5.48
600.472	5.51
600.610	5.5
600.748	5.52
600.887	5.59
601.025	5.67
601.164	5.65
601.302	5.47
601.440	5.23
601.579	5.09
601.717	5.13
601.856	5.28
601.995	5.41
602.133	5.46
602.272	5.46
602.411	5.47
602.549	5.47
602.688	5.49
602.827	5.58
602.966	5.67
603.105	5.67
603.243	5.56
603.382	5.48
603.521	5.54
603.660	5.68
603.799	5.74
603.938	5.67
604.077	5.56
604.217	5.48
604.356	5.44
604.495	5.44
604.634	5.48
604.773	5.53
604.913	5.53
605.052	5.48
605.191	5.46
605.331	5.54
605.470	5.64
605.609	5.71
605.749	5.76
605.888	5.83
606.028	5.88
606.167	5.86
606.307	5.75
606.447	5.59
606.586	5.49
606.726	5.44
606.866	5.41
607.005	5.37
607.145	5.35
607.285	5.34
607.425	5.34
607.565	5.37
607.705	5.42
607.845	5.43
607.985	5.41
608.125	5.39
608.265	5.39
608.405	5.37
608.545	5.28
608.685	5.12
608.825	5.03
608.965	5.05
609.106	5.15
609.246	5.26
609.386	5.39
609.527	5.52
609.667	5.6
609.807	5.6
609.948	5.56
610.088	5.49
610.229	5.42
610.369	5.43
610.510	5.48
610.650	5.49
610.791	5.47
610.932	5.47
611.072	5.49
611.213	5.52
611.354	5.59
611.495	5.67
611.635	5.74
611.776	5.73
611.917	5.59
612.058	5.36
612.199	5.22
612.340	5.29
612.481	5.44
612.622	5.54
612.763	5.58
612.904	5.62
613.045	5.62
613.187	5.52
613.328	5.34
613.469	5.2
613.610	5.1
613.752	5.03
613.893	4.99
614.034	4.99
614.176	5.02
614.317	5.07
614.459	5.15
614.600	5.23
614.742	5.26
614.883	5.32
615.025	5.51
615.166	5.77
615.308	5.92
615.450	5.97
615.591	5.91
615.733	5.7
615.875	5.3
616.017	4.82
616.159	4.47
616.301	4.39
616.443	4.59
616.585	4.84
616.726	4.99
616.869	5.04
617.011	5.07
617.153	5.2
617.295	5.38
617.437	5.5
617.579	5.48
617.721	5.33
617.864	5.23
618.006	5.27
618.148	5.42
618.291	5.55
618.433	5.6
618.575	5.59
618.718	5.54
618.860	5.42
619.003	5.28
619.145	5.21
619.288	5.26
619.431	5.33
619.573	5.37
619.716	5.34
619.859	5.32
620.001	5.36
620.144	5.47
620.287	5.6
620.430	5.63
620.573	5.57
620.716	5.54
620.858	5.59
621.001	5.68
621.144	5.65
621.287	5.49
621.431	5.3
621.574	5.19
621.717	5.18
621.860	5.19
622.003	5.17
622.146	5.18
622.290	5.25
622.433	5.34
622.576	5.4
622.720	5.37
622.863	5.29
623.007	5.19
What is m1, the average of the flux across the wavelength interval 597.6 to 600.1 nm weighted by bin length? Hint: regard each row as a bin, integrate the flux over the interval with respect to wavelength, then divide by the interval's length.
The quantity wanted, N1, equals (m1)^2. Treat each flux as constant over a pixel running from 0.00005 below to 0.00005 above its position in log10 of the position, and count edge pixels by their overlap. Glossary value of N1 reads 29.2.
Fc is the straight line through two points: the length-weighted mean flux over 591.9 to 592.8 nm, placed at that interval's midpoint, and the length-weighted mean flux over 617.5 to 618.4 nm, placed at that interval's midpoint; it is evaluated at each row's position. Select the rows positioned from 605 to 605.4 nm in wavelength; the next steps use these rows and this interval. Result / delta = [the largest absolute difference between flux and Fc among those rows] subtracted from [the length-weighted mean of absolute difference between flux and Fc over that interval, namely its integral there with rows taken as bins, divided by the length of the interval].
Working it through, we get -0.02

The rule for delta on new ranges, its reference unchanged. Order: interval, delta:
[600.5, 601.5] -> -0.19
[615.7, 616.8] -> -0.41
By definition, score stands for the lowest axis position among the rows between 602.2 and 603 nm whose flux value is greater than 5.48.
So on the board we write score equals 602.688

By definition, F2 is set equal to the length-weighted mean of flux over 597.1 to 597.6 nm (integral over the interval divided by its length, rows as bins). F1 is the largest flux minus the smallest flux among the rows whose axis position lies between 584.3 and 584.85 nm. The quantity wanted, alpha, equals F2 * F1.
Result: 1.3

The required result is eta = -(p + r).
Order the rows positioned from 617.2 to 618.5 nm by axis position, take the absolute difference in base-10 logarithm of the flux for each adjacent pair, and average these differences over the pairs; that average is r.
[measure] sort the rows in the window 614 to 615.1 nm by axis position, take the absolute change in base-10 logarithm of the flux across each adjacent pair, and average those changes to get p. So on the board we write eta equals -0.0138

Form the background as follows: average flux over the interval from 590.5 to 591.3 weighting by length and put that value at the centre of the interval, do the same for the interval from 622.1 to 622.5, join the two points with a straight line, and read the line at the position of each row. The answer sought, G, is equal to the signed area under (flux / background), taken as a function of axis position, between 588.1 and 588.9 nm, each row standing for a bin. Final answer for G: 0.71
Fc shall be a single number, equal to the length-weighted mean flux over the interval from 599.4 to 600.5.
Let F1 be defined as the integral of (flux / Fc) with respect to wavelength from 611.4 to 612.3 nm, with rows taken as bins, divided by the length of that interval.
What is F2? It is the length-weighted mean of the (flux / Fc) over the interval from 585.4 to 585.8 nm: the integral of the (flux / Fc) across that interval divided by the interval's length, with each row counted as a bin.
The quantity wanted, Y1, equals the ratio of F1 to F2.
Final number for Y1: 1.02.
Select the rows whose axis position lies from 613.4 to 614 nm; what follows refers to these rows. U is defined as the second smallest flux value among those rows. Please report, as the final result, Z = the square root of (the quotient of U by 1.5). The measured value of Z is 1.83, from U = 5.03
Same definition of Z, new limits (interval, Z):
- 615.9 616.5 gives 1.73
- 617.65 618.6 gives 1.87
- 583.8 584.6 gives 1.90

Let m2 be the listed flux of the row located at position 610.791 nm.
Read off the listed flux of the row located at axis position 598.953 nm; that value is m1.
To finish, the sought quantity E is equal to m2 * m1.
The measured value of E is 31.1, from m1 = 5.68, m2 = 5.47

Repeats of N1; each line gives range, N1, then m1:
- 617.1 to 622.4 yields 29.1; 5.40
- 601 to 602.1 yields 28.7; 5.36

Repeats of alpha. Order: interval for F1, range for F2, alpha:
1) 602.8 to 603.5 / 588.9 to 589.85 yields 0.8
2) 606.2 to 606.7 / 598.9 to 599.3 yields 1.4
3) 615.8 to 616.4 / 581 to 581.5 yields 5.0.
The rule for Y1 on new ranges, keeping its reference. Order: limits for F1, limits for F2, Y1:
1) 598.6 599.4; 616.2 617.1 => 1.15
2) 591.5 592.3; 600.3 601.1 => 0.99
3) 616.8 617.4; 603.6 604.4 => 0.93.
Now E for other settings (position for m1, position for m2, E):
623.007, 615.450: 31.0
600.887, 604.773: 30.9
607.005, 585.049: 29.0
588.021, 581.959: 32.1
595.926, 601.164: 30.6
